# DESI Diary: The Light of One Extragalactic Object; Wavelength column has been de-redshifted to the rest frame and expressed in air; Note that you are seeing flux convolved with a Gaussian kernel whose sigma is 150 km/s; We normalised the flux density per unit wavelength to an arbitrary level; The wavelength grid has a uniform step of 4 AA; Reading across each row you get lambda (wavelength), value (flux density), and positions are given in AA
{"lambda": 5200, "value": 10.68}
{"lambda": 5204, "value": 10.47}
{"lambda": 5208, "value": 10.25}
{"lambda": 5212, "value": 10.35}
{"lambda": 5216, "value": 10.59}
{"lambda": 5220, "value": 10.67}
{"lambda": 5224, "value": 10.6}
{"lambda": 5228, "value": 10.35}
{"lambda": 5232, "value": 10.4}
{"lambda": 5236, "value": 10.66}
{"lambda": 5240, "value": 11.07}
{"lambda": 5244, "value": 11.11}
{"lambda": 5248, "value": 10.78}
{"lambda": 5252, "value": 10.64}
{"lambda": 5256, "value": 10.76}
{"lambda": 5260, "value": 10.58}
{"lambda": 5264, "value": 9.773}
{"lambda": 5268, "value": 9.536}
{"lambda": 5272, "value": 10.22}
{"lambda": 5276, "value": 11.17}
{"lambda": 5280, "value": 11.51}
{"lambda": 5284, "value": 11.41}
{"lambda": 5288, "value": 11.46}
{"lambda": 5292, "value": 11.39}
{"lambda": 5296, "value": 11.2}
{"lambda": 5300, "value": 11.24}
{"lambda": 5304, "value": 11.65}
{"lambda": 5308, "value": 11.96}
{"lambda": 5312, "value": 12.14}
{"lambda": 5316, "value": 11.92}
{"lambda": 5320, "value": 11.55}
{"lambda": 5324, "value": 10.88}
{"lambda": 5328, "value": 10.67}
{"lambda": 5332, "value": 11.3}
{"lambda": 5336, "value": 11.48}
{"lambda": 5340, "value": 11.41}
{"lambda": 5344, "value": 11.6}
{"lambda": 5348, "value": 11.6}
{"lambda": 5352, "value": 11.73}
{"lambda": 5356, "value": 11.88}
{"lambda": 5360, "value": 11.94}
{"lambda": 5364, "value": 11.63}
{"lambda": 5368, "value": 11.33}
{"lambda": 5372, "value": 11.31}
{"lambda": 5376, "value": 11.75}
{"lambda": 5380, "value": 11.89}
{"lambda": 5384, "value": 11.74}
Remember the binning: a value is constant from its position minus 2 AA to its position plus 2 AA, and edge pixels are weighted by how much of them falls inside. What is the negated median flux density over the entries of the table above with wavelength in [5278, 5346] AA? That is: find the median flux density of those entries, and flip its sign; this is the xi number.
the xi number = -11.5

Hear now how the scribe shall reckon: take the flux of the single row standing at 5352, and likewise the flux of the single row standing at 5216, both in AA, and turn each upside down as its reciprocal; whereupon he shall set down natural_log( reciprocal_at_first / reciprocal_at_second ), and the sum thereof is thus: -0.10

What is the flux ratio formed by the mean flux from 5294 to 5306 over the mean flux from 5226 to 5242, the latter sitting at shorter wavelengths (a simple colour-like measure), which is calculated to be 1.07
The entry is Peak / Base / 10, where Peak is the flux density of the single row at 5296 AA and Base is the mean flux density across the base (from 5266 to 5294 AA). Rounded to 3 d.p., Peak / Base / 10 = 0.102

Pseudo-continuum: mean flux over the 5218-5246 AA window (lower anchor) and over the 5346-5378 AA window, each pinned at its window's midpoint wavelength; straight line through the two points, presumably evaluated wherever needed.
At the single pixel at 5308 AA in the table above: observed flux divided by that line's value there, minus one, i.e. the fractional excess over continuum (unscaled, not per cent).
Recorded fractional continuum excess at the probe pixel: 0.06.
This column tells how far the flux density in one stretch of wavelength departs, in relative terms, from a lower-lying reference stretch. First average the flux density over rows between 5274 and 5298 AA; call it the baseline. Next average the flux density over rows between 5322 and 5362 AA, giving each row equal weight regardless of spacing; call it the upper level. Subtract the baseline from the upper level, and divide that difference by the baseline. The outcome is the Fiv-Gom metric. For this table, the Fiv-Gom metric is 0.008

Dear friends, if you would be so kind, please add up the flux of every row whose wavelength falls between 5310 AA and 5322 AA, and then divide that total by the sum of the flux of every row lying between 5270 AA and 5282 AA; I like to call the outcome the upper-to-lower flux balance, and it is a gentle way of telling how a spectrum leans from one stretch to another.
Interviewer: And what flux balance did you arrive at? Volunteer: 1.08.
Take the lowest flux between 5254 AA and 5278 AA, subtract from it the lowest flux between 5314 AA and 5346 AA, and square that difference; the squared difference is 1.29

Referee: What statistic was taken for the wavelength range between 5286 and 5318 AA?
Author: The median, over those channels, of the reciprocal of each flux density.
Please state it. 0.0865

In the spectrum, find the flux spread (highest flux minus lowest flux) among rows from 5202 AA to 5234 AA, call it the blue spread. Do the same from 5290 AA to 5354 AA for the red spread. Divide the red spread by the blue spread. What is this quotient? 3.5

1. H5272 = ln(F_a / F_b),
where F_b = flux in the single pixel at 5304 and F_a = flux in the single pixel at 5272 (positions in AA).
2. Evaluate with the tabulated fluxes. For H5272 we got -0.13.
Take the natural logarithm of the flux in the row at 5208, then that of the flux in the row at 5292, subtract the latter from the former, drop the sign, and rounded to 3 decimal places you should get 0.105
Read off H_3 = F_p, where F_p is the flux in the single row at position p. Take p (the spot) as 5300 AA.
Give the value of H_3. 11.24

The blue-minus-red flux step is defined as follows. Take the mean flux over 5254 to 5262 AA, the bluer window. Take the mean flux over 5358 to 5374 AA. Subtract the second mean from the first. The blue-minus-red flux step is -0.9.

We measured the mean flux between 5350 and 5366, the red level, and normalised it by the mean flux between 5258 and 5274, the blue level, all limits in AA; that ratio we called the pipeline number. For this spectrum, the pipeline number 1.18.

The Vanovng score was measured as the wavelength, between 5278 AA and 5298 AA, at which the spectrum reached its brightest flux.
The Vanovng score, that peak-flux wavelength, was 5280 AA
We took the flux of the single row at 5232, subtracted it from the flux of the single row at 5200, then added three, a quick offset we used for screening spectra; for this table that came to 3.28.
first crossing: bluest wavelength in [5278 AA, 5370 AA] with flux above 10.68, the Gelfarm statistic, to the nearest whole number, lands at 5280 AA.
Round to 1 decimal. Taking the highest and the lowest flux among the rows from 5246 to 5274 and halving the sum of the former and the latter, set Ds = 10.2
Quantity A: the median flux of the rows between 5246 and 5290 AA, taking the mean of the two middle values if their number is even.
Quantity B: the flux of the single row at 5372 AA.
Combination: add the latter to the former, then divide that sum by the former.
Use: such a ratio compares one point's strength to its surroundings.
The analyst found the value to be 2.05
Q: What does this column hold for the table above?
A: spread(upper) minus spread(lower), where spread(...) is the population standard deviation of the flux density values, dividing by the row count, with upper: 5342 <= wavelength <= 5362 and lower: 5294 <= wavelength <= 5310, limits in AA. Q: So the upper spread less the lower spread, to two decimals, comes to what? -0.17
